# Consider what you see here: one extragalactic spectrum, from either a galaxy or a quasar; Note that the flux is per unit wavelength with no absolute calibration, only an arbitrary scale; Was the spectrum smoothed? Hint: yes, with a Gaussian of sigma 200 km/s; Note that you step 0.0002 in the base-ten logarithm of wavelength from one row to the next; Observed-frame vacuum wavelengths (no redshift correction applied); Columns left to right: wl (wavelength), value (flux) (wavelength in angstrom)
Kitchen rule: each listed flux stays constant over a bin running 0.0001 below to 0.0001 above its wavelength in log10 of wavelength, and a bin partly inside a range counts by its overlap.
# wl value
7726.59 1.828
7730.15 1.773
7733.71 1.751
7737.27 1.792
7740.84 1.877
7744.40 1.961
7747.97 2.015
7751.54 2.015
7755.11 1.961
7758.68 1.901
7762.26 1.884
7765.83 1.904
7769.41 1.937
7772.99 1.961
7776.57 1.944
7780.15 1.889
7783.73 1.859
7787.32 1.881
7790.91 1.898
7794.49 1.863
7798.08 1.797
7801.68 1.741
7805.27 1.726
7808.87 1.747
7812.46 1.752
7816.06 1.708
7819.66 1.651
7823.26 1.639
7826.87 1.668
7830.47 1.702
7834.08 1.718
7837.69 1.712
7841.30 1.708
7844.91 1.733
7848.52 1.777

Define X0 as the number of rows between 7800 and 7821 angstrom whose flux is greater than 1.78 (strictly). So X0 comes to 0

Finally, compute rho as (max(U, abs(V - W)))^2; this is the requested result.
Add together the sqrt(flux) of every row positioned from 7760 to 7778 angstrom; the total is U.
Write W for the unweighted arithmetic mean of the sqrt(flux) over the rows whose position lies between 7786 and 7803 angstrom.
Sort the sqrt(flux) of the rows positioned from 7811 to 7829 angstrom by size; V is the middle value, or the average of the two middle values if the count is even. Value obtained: 48.1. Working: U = 6.94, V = 1.29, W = 1.35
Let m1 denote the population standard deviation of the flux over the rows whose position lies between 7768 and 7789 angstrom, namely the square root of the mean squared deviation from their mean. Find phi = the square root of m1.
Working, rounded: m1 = 0.037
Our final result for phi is 0.193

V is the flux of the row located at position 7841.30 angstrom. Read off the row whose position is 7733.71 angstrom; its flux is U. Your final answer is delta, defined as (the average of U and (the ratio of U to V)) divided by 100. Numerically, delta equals 0.0139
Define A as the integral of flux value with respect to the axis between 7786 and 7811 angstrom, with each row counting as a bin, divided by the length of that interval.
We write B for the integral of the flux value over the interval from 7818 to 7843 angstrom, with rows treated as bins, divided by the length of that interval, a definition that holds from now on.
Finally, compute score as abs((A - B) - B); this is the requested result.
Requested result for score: 1.56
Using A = 1.81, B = 1.69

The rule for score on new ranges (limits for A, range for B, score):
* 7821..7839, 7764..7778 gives 2.19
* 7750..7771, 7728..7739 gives 1.62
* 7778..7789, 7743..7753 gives 2.12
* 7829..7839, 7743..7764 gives 2.20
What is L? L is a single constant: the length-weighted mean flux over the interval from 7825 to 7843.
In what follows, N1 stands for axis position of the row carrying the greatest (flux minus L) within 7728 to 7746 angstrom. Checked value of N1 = 7744.40 angstrom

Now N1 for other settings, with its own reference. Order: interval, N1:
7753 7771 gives 7755.11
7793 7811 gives 7794.49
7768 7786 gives 7772.99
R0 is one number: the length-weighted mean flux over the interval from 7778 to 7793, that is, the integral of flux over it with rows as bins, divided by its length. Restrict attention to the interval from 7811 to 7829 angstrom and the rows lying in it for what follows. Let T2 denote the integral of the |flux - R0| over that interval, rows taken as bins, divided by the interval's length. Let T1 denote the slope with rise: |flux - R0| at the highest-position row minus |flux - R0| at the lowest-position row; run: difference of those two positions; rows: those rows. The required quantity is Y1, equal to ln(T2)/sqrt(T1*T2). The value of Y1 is -47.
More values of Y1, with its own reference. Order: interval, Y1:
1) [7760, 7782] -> -1055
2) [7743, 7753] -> -74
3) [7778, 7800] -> -327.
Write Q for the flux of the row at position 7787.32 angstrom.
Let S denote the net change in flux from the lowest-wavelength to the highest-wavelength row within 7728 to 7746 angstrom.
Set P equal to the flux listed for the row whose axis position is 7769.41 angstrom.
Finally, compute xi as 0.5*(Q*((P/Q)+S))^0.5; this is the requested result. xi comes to 0.76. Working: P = 1.937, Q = 1.881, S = 0.19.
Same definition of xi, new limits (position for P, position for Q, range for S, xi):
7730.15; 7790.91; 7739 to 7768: 0.68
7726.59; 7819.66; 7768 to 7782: 0.66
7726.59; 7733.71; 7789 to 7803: 0.62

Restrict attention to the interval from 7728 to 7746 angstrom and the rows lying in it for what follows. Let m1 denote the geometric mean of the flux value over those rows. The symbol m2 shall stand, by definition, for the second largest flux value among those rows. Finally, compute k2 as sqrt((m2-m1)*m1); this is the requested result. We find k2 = 0.30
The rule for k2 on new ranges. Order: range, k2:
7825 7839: 0.14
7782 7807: 0.33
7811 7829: 0.20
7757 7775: 0.19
